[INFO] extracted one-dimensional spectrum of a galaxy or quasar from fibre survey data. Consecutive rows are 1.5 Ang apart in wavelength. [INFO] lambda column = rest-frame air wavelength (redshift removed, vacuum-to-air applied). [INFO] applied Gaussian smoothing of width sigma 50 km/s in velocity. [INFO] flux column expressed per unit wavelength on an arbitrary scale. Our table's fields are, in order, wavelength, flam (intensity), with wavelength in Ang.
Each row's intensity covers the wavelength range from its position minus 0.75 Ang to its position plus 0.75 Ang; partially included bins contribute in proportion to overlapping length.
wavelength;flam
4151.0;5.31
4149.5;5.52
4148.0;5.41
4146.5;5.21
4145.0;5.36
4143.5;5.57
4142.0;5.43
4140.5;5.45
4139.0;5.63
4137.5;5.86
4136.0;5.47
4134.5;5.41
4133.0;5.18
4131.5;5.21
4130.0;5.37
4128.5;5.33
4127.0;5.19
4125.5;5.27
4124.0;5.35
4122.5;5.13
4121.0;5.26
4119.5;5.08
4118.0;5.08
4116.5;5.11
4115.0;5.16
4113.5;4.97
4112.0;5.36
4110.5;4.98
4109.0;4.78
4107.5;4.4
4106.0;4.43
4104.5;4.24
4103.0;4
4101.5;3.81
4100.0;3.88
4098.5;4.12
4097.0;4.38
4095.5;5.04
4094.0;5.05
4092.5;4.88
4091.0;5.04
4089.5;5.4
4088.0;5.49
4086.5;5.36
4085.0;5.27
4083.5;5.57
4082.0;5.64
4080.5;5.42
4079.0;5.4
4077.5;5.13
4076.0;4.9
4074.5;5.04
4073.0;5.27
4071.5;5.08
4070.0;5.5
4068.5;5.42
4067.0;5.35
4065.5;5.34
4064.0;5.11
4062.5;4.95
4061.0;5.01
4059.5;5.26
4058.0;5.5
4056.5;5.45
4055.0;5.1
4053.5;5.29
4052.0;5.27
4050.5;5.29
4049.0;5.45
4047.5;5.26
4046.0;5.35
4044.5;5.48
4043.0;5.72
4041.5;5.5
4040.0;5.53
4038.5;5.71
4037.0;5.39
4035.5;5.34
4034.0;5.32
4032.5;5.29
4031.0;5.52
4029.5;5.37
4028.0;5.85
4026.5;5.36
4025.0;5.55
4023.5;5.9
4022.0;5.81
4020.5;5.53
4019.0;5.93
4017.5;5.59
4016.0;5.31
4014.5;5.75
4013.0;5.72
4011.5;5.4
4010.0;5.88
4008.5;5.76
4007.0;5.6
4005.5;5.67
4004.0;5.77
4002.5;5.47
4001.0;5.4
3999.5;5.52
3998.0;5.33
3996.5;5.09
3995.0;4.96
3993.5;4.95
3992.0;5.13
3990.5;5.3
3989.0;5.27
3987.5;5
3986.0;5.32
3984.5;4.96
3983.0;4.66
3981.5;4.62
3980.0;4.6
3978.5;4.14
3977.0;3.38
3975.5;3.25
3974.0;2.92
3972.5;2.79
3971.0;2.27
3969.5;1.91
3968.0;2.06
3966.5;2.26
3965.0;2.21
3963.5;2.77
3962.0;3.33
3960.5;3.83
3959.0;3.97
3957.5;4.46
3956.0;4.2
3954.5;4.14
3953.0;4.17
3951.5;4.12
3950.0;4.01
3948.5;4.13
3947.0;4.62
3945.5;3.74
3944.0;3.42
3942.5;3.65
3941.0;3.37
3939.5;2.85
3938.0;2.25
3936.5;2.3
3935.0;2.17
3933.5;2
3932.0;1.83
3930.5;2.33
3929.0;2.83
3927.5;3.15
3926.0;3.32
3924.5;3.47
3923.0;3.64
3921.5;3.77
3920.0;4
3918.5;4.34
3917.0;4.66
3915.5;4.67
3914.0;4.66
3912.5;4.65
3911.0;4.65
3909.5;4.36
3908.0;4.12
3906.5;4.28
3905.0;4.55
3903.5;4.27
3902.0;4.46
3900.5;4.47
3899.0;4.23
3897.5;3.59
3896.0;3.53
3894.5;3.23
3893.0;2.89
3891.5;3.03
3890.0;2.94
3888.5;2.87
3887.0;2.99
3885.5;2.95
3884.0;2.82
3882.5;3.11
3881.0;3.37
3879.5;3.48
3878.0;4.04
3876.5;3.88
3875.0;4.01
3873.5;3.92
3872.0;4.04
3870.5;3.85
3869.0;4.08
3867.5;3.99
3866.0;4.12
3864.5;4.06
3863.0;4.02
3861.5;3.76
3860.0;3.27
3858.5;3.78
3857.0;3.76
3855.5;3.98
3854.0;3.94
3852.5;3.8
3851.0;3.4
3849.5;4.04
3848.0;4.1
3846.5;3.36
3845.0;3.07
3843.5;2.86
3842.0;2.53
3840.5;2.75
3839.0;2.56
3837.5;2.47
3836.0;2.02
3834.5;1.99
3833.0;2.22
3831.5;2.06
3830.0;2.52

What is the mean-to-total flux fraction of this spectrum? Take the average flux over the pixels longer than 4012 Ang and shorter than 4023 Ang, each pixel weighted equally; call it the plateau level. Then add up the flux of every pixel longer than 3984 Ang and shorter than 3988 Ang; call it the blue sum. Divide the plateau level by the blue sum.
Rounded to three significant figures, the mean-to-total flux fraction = 0.371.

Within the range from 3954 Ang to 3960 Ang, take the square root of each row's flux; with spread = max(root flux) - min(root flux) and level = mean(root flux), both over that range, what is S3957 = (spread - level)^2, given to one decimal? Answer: 3.7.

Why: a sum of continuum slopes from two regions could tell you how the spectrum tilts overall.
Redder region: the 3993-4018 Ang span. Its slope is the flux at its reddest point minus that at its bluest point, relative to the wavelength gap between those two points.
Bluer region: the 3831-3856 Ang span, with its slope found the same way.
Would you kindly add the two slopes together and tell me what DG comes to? 0.11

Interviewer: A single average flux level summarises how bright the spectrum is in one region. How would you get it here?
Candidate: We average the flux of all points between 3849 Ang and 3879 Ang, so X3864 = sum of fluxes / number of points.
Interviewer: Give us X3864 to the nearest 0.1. 3.9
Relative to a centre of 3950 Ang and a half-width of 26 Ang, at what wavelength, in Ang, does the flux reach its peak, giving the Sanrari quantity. 3947.0 Ang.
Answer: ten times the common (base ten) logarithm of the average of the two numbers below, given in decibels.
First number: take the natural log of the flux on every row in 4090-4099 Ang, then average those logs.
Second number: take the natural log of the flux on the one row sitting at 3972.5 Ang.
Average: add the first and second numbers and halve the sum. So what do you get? 1.1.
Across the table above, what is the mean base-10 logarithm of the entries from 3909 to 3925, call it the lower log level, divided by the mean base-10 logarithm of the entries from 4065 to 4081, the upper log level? 0.87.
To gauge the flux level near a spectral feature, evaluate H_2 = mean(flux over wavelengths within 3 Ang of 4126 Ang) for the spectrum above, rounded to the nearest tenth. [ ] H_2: 5.3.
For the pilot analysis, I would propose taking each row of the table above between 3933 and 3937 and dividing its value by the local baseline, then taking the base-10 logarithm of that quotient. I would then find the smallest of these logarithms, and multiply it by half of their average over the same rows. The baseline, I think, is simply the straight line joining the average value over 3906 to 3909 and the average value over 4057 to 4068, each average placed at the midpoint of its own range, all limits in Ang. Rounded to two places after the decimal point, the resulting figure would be 0.05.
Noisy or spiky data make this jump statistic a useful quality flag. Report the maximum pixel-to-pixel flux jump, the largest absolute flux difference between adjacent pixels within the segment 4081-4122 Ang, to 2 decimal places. 0.66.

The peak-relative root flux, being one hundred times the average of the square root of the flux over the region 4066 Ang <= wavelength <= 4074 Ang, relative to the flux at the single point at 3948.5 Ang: 56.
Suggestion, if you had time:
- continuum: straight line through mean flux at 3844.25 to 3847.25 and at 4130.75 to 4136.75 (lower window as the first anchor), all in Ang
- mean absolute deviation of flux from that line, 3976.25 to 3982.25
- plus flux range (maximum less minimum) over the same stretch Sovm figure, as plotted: 1.7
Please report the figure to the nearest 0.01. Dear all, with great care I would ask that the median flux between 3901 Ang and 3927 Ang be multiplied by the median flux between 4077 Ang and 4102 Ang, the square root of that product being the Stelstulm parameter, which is 4.72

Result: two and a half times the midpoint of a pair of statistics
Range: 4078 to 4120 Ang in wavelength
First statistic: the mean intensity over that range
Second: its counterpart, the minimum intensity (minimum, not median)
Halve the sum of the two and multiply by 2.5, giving 10.9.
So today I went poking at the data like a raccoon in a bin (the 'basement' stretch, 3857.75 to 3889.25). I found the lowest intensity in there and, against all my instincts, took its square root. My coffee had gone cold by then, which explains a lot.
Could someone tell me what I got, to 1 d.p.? 1.7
